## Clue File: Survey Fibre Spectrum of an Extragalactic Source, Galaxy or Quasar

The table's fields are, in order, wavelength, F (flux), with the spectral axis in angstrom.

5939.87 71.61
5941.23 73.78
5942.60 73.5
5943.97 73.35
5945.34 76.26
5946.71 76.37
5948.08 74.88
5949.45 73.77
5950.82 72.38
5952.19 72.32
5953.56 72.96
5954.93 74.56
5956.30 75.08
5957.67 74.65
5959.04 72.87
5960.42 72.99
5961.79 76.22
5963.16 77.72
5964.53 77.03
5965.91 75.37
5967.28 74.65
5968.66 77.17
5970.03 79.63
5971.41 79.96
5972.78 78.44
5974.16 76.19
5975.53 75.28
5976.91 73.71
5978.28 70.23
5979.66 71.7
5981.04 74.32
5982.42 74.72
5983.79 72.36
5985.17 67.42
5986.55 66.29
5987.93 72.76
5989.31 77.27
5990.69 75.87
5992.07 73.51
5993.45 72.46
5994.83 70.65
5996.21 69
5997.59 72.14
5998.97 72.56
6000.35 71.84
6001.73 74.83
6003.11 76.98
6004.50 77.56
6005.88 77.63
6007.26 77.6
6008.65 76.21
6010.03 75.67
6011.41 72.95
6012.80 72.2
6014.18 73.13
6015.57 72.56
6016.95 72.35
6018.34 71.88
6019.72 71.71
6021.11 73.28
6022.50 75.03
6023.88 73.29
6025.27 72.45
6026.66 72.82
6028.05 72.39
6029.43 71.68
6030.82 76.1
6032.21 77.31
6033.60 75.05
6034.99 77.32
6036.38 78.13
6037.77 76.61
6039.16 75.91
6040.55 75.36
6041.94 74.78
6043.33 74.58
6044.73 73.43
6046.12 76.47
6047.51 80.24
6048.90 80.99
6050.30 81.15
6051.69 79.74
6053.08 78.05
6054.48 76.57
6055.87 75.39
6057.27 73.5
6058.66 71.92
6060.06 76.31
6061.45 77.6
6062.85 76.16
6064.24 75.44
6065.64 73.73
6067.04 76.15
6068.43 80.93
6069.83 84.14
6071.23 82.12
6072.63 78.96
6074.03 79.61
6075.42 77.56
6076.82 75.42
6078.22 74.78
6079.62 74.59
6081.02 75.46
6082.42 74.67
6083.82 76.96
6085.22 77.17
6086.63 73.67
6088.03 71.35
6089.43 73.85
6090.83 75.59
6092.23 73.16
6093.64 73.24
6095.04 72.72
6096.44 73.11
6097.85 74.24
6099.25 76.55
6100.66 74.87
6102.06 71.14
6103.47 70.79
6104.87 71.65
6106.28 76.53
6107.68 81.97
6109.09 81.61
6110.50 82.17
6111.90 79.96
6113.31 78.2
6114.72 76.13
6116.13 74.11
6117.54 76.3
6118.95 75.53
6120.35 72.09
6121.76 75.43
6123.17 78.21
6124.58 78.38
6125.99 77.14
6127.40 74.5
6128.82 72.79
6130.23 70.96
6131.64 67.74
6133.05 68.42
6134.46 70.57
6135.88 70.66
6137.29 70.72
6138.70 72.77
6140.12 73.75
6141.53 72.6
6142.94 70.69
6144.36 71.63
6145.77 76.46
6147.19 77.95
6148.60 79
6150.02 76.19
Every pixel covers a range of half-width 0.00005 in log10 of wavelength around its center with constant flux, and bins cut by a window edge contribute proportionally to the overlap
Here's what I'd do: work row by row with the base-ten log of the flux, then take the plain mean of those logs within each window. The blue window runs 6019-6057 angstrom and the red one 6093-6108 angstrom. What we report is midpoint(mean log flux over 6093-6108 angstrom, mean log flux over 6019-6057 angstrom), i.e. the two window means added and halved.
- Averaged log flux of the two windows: 1.87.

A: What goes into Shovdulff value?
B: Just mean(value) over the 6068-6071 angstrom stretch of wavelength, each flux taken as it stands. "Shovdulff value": 82.5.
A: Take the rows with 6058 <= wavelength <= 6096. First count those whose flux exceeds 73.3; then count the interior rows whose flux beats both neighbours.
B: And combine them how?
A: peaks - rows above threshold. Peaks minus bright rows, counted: -15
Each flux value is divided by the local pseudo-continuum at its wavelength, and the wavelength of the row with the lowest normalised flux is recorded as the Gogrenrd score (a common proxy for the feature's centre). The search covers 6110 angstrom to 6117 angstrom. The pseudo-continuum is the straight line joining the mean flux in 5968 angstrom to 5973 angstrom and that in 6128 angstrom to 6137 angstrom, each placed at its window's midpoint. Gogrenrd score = 6116.13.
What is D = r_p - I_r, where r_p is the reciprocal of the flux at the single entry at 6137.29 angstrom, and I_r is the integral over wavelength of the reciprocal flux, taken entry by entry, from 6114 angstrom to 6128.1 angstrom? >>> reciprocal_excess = -0.17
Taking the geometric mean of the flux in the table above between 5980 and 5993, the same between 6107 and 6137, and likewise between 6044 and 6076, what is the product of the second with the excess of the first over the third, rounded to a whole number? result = -373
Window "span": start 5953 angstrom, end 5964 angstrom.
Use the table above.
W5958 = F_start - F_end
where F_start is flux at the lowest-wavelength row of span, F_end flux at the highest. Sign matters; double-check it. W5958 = -5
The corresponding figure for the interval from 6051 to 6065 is 4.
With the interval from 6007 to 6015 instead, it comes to 4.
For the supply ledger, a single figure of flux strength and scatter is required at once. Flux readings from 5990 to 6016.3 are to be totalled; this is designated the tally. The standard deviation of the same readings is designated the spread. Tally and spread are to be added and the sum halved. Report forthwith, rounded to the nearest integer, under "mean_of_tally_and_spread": 704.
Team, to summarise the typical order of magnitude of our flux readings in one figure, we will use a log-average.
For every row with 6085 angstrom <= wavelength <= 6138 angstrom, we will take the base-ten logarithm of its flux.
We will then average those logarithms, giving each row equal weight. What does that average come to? 1.87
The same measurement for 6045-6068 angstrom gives 1.89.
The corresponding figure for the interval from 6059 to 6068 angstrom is 1.88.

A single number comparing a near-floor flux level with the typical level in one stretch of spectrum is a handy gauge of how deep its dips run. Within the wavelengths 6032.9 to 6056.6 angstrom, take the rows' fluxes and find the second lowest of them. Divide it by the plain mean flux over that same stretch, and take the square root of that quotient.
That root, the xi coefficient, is 0.984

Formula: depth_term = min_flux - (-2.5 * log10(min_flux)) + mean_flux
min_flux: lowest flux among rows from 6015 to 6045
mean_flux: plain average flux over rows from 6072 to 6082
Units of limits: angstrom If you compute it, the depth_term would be 153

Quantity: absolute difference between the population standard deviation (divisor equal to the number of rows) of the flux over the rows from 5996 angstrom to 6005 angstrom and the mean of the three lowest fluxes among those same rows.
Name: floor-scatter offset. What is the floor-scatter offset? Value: 68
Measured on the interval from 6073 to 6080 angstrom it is 73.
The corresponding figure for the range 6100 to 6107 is 69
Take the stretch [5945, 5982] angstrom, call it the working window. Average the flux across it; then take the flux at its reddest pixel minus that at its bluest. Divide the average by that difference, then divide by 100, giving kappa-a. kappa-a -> -0.4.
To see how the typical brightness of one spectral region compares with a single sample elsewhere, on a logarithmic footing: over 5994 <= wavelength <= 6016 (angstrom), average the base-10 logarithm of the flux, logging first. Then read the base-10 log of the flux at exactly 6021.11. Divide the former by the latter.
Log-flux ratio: 1.00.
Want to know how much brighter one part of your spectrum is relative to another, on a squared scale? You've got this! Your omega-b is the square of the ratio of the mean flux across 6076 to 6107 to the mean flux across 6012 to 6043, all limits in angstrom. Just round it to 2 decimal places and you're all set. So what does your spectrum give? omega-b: 1.00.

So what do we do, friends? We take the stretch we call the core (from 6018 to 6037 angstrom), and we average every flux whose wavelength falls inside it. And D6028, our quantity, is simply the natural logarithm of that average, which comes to 4.31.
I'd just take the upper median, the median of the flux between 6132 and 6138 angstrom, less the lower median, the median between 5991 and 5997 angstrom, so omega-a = -1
